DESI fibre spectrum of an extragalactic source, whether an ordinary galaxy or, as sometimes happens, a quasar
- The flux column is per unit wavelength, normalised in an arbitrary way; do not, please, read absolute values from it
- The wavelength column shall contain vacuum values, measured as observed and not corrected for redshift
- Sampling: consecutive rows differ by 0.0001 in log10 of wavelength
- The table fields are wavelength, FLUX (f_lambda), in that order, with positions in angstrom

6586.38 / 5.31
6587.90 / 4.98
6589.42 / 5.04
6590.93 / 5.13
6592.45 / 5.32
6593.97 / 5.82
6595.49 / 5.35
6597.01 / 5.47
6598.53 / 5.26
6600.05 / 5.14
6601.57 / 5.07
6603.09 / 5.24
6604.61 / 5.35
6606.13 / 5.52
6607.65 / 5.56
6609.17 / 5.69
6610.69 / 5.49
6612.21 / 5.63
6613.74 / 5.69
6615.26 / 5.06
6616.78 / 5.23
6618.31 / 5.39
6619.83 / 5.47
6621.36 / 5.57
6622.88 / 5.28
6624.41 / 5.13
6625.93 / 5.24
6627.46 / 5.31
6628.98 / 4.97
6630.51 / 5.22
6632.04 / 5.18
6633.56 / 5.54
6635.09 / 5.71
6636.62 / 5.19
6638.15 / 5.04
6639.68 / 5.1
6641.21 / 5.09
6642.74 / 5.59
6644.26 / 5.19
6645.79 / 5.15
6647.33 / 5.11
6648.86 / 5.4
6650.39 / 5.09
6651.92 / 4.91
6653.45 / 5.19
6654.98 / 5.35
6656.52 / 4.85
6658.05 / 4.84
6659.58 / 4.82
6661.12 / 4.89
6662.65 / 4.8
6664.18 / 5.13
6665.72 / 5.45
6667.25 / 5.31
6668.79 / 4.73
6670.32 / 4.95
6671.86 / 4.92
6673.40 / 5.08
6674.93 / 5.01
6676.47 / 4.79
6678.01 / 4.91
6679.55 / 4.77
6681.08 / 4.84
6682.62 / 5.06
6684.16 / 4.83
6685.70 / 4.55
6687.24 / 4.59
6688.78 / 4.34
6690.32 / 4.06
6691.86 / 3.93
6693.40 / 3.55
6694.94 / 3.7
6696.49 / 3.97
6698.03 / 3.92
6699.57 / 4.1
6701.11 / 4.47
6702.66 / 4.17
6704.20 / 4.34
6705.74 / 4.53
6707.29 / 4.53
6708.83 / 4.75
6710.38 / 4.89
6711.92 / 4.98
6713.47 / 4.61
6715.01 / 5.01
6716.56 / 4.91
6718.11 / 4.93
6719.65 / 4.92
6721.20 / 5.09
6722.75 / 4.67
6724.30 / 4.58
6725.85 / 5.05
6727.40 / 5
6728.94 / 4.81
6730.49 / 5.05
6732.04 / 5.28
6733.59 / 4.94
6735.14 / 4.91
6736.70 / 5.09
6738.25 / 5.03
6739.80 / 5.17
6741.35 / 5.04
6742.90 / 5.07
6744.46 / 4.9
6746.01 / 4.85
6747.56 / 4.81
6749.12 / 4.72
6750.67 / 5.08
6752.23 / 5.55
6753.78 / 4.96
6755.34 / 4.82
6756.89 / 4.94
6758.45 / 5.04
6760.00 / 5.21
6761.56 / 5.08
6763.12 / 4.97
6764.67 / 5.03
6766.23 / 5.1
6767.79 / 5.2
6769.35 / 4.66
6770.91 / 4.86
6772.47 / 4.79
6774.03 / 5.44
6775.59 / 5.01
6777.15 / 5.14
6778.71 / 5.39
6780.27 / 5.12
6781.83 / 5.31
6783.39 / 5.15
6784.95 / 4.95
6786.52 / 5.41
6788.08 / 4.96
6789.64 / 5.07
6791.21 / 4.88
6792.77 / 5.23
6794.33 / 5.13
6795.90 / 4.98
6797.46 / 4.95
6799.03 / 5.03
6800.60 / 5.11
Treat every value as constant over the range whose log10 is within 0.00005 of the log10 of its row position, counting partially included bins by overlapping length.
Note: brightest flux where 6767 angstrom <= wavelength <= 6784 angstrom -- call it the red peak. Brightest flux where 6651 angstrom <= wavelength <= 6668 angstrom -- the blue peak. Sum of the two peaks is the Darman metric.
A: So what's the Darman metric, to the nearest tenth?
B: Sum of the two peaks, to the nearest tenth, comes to 10.9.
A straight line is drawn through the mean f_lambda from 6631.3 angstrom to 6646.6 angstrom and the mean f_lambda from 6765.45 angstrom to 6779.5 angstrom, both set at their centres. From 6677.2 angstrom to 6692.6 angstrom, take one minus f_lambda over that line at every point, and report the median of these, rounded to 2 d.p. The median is 0.10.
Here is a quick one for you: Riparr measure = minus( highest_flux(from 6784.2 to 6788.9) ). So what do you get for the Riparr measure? -5.41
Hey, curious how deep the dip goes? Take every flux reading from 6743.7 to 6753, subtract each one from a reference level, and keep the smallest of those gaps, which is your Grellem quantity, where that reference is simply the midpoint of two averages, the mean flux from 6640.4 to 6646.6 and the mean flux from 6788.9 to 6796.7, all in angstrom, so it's -0.39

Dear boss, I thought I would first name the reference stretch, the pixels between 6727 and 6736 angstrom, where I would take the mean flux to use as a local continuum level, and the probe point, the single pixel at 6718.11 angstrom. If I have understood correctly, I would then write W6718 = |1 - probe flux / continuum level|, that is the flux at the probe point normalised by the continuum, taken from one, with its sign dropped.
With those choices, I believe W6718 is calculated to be 0.014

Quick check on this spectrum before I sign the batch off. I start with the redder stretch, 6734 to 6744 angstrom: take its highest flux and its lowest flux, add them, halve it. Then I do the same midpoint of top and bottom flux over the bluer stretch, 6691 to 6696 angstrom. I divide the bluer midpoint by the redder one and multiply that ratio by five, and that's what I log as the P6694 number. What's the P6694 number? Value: 3.7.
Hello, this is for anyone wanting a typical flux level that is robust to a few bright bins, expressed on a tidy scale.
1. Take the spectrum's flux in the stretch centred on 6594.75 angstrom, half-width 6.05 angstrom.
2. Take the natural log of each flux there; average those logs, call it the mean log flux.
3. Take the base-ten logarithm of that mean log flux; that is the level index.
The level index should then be 0.223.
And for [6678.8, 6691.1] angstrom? 0.185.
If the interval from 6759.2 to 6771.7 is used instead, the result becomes 0.207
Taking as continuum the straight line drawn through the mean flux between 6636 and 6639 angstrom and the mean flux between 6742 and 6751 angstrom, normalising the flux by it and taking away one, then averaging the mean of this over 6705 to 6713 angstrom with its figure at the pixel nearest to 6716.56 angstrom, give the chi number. -0.03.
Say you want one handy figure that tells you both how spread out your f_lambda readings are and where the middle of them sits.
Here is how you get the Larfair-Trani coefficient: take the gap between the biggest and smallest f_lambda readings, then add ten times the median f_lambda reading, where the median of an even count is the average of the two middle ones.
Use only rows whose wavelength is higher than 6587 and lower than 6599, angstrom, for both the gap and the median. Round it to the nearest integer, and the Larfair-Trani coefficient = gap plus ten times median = 54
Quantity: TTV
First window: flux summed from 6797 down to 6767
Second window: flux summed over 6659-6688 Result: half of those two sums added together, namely 95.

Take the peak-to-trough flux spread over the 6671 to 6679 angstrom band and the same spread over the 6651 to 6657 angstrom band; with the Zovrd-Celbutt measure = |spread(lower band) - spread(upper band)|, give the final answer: 0.210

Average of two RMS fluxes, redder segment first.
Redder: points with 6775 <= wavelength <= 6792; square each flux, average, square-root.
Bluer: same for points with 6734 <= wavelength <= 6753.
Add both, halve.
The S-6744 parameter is 5.08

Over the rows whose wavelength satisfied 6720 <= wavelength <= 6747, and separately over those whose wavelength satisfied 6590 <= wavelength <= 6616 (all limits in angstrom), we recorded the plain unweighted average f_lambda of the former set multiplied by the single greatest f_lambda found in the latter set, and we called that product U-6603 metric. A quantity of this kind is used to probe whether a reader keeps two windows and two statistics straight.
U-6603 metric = 28.9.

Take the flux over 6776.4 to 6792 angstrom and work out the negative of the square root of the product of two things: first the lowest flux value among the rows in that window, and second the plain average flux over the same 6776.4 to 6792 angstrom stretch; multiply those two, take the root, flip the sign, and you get -5.01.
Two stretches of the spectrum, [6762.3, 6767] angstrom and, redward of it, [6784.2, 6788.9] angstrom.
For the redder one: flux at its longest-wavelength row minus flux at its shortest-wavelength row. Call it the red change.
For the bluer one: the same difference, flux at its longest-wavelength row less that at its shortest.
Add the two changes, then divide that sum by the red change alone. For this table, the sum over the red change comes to 14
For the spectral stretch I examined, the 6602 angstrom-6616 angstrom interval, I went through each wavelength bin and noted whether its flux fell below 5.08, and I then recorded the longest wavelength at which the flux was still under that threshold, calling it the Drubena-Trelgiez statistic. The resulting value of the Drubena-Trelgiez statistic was 6615.26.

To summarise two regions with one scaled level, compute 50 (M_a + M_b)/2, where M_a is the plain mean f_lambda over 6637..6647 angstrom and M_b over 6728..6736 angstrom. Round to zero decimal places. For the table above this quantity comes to 255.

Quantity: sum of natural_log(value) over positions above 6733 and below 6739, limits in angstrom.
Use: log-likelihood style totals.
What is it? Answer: 6.43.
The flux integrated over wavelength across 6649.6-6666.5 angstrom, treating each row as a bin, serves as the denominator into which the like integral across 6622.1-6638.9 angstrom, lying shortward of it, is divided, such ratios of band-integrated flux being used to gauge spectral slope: 1.04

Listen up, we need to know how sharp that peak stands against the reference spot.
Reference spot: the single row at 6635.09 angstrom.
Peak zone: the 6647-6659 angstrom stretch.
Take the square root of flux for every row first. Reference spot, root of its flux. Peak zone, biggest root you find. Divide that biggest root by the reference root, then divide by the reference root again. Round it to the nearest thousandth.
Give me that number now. 0.407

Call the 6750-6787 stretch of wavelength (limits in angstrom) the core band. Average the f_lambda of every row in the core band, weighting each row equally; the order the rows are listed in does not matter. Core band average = 5.09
